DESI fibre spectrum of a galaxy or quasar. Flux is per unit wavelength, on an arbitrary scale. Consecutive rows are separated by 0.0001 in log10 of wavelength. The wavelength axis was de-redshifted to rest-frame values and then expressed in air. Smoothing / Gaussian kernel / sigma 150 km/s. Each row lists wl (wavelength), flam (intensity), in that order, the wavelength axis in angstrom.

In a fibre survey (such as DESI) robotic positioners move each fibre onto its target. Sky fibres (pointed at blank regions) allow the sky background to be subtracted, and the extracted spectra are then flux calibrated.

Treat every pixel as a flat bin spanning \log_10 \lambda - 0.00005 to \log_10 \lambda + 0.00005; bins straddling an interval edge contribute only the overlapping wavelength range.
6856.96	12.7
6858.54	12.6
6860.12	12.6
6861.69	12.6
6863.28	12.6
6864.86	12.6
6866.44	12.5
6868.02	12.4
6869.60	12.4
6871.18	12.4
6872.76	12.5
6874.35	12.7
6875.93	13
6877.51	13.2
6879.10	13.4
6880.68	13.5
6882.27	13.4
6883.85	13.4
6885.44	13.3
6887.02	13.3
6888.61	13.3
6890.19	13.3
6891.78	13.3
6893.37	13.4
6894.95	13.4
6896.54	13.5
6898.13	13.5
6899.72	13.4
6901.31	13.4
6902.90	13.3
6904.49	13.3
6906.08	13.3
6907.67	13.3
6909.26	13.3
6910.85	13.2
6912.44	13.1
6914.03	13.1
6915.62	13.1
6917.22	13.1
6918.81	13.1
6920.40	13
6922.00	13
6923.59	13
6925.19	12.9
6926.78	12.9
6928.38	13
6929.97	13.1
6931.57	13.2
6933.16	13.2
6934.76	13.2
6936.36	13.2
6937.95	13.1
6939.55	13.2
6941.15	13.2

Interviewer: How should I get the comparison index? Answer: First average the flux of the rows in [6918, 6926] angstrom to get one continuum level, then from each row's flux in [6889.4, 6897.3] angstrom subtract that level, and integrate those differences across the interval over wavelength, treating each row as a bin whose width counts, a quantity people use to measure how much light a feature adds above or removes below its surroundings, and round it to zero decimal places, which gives 3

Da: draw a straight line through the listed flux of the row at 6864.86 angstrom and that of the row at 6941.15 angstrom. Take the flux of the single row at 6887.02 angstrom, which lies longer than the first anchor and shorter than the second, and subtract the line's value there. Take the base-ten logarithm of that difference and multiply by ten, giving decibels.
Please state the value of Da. -2.8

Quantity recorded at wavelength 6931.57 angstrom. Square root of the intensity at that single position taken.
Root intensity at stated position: 3.63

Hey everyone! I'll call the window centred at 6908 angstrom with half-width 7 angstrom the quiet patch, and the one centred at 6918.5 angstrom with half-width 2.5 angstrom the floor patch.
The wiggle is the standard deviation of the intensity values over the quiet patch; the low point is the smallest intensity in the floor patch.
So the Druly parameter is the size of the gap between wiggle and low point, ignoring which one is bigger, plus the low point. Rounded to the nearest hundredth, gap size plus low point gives 25.90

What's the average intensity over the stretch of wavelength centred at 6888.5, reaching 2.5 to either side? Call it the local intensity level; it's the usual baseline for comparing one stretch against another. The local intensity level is 13.3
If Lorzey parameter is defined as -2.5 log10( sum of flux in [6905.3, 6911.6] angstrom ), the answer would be -4.313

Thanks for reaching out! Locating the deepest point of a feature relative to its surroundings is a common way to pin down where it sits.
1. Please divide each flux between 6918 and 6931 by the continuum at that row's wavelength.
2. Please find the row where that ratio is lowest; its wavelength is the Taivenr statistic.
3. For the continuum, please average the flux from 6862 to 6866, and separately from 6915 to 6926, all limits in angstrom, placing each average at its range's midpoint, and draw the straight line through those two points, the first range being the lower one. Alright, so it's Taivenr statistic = 6926.78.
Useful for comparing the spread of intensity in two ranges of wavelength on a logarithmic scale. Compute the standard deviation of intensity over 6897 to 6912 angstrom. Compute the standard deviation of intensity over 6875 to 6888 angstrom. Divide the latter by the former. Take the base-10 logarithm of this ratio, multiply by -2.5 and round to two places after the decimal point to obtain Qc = -0.63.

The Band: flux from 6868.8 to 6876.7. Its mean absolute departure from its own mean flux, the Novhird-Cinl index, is 0.200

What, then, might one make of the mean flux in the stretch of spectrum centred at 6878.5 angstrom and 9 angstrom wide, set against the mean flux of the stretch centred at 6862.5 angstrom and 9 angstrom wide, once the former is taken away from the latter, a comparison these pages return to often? -0.6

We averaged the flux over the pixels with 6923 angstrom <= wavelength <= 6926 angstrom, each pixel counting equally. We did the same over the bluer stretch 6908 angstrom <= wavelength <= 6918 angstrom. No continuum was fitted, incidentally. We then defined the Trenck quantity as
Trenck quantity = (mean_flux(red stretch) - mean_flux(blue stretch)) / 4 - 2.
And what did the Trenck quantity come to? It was -2.05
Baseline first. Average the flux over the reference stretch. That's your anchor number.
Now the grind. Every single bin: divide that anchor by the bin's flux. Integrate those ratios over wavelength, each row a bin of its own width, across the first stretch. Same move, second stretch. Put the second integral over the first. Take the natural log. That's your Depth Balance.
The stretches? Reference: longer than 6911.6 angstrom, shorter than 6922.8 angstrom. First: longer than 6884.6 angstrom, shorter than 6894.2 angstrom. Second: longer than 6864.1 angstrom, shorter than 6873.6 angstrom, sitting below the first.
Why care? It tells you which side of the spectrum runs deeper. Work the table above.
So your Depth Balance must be 0.06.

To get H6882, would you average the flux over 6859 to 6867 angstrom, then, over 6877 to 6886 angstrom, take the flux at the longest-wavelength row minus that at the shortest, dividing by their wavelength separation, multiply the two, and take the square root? 0.4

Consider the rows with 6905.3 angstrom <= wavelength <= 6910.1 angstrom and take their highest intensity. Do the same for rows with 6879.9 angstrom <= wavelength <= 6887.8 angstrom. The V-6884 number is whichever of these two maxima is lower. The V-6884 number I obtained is 13.3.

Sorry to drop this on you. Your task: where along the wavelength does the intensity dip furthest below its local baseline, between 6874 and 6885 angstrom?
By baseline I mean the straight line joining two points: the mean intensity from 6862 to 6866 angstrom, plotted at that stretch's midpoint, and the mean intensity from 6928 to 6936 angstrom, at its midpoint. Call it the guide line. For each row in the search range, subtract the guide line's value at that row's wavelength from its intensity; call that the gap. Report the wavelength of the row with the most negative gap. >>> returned 6874.35 angstrom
